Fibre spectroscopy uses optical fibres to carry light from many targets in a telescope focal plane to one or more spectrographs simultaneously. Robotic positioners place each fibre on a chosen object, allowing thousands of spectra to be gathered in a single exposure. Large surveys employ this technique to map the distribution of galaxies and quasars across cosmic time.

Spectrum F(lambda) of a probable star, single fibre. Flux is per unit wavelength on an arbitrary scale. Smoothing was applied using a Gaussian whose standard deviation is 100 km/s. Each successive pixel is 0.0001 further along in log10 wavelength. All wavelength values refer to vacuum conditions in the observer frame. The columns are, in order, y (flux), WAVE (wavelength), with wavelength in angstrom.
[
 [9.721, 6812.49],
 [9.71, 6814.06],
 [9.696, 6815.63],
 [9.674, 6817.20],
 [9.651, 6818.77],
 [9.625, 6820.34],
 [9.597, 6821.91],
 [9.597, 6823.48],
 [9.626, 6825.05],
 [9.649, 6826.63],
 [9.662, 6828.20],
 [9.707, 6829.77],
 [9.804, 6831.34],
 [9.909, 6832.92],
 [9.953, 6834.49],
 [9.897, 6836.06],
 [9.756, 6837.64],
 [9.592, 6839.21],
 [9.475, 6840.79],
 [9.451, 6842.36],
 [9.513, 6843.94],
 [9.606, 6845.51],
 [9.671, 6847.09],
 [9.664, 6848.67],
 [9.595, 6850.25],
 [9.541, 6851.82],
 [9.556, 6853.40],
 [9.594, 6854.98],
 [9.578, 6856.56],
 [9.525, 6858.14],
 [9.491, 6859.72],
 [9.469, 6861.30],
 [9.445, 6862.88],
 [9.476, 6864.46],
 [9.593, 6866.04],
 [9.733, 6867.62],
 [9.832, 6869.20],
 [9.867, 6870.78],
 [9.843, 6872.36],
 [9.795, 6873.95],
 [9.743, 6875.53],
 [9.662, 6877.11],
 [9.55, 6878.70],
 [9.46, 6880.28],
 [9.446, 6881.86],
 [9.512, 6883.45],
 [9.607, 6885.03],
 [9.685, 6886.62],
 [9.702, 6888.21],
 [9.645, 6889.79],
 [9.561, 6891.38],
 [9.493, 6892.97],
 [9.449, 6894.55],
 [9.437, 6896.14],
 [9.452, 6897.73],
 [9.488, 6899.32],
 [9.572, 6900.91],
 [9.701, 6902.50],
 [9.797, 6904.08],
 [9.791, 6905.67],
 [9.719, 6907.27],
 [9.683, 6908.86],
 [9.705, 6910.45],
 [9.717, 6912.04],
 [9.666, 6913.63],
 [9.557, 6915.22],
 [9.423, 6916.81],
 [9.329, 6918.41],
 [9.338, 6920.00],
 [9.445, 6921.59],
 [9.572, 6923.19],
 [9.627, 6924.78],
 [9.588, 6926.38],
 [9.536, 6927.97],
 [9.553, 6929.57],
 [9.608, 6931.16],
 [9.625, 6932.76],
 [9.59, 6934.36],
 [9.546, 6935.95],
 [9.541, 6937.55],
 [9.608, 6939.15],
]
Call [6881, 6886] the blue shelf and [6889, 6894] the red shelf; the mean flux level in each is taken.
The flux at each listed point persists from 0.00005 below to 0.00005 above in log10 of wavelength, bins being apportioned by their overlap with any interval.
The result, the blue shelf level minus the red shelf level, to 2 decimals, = -0.04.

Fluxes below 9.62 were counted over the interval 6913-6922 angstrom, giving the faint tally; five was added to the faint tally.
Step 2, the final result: 10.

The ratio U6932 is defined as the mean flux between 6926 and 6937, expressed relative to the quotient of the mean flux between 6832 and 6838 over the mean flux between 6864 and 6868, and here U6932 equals 9.31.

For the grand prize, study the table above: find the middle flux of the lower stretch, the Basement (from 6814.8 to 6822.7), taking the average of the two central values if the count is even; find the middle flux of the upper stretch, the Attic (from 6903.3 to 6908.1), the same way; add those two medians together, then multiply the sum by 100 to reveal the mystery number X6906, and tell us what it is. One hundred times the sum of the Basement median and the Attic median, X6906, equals 1944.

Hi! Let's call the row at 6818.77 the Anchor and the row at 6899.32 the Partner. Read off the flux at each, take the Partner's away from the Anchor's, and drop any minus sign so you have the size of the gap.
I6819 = 0.16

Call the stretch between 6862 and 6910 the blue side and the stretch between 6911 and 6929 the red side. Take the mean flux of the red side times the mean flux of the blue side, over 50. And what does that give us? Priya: 1.83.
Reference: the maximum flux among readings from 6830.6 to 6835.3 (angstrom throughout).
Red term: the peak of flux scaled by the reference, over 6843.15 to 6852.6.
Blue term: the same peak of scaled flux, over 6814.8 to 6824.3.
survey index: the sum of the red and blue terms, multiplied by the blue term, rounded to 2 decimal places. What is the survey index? 1.90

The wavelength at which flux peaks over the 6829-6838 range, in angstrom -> 6834.49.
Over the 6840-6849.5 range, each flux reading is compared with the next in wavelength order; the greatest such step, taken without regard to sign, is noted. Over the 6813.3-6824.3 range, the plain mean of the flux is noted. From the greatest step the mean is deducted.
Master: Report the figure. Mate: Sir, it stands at -9.56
